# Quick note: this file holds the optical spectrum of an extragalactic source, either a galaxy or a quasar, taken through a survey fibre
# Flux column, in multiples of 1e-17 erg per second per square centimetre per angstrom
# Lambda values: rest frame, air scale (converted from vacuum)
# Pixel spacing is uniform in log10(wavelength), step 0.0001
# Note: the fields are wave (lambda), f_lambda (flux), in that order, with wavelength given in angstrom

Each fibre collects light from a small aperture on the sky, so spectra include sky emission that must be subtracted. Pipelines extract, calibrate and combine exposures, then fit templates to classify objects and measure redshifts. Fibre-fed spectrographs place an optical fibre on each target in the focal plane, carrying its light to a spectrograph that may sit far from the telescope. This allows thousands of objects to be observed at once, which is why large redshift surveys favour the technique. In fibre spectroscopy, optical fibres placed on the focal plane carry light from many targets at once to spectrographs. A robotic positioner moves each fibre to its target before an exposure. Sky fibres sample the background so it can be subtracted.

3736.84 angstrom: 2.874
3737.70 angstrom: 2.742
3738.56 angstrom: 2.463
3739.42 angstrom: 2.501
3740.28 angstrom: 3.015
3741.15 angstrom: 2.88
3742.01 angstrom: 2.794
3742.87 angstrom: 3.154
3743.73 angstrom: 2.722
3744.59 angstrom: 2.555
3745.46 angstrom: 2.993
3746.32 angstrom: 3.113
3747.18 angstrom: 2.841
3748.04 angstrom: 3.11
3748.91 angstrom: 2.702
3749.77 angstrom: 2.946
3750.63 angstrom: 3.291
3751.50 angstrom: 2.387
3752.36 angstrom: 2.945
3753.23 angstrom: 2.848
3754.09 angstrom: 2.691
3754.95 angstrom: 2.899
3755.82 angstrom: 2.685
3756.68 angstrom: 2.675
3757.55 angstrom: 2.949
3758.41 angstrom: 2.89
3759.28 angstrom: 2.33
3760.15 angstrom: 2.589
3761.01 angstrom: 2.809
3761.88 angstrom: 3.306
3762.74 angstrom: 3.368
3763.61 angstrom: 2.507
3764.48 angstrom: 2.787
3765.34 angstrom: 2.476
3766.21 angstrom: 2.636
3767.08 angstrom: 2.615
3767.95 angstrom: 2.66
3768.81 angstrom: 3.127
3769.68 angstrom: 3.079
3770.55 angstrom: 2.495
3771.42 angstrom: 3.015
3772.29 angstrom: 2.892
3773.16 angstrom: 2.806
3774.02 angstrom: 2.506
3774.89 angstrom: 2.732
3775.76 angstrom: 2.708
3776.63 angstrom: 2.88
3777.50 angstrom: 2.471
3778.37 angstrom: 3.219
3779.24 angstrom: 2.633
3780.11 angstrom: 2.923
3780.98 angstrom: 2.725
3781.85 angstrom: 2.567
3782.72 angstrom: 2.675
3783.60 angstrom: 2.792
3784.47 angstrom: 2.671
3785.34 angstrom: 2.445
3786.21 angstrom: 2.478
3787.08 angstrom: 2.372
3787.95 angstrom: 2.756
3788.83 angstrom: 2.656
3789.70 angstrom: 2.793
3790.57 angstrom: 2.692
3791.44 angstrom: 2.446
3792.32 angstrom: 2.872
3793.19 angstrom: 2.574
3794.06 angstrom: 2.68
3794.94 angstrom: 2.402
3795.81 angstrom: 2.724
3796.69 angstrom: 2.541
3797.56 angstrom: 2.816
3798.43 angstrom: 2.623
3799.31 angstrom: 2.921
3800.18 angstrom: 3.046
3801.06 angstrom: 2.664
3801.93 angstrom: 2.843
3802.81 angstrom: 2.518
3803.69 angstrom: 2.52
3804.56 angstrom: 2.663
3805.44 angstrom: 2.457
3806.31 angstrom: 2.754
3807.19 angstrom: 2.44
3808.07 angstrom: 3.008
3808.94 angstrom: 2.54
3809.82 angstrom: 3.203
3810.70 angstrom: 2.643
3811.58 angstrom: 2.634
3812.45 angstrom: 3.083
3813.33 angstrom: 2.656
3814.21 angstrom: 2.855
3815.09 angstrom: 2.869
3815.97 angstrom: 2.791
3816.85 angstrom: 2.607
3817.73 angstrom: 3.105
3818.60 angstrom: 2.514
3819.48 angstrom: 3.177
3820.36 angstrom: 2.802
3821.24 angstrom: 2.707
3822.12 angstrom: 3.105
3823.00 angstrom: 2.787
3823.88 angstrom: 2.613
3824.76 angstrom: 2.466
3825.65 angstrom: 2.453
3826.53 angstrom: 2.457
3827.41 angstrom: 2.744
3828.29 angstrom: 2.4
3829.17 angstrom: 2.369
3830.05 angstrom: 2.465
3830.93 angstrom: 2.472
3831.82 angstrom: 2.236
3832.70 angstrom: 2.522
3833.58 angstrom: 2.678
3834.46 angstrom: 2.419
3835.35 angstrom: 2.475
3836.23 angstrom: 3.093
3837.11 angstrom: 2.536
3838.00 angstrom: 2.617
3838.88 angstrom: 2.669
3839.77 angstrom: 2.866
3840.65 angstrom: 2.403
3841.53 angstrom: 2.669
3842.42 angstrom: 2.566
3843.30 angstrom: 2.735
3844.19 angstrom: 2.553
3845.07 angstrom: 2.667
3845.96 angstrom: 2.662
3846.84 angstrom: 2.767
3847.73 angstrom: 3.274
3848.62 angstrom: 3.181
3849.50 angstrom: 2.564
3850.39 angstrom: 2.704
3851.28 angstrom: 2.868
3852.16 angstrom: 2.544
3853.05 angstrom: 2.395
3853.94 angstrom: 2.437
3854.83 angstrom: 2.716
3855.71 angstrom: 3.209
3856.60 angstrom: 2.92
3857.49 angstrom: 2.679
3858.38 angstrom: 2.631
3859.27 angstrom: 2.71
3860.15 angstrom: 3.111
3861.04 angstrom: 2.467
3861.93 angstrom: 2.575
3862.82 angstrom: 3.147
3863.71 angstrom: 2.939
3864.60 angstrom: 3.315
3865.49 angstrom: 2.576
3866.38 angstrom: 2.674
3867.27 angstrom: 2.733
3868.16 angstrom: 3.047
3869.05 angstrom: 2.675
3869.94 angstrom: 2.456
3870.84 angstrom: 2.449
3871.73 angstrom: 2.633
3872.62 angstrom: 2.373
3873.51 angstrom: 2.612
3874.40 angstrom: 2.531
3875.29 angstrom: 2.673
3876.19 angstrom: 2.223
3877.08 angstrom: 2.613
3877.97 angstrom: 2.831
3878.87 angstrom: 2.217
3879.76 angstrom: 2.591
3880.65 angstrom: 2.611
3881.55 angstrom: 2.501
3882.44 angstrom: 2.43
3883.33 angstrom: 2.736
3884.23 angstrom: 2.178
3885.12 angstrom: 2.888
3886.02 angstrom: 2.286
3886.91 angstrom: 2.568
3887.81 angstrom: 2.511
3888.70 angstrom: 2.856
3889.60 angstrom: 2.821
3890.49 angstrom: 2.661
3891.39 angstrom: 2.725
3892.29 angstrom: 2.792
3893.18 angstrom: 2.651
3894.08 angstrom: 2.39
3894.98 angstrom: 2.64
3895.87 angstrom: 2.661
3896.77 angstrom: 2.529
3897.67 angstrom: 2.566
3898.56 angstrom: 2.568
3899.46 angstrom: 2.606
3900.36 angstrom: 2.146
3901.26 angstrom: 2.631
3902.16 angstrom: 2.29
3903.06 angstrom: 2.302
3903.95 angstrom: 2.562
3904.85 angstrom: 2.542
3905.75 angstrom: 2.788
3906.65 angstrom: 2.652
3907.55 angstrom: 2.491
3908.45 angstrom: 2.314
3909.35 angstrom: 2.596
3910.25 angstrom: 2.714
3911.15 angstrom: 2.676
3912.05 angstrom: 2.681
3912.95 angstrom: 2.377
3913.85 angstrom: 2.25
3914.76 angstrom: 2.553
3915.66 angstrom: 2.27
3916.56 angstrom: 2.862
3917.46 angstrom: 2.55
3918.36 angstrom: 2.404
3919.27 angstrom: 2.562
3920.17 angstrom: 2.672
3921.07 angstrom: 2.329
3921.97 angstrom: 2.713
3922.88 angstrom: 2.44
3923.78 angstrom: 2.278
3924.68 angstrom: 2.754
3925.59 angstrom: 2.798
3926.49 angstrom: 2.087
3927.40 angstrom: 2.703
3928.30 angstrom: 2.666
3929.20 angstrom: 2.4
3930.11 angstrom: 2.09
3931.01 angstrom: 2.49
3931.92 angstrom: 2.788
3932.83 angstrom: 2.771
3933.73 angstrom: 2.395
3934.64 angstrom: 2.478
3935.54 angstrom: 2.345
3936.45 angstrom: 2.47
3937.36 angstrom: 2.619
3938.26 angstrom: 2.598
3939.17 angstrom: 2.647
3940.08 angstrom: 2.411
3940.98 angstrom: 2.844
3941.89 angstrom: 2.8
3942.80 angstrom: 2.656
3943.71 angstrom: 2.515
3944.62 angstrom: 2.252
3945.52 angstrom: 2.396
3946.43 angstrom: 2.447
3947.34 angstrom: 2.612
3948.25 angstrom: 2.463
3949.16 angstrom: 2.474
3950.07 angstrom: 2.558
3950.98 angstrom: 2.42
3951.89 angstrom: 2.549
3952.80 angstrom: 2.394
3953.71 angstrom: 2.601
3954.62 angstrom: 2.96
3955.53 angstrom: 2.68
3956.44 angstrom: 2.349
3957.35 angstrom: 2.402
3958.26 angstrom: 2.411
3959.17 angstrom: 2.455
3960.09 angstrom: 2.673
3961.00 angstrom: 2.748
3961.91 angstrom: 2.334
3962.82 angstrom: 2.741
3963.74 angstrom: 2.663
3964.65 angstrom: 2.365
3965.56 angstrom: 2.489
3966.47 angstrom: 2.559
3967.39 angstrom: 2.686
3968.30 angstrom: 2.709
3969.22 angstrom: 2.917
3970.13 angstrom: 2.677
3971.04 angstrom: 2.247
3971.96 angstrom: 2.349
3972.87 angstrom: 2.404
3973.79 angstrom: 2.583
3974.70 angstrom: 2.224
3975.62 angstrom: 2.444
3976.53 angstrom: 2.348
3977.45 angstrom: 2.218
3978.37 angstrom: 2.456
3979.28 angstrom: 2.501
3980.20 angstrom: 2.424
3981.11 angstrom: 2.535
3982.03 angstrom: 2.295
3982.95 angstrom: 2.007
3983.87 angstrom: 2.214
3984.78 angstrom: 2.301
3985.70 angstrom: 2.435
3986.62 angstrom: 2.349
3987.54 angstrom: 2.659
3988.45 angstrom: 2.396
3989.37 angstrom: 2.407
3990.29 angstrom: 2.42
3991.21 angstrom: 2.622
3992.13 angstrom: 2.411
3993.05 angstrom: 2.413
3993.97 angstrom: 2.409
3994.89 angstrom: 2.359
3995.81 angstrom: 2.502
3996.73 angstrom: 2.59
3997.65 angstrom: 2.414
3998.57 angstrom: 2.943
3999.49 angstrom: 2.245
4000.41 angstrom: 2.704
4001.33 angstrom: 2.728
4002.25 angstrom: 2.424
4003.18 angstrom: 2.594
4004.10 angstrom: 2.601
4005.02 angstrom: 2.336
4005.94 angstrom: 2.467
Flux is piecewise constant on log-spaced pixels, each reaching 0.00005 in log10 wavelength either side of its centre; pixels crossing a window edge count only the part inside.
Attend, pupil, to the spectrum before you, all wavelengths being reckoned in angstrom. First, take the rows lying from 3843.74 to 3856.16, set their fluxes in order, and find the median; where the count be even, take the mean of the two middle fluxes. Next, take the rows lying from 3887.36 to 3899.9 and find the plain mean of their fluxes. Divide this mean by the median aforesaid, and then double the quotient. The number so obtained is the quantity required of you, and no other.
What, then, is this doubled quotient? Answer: 1.97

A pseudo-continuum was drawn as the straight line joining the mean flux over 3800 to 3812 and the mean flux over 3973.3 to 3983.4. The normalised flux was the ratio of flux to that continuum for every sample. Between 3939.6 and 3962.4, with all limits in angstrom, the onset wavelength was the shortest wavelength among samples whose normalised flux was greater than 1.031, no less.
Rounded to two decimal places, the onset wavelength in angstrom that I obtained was 3940.98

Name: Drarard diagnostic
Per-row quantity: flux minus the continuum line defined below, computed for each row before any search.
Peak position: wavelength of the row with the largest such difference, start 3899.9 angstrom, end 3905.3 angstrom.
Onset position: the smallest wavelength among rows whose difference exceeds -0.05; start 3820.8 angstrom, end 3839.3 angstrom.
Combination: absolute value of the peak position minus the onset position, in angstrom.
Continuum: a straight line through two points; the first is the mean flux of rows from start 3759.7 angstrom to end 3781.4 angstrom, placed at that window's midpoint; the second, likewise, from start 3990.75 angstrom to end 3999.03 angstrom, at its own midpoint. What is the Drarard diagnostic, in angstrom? 80.0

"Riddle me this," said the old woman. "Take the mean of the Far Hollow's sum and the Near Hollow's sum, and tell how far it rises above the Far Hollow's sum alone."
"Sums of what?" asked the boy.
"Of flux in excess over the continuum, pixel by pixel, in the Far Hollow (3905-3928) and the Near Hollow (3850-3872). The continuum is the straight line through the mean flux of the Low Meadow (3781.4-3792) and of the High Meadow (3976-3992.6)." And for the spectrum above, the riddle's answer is 1.8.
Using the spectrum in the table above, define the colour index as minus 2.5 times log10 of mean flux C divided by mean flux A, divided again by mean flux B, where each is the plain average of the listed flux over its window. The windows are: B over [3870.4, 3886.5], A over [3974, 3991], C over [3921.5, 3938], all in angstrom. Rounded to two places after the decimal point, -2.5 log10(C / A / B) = 0.94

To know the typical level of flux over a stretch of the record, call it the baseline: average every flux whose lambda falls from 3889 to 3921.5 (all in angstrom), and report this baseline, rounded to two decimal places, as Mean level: 2.55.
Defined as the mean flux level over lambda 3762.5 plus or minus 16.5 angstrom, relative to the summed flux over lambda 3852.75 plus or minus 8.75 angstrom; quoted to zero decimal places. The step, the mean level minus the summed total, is -52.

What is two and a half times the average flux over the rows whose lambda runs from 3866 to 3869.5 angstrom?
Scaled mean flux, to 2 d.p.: 6.96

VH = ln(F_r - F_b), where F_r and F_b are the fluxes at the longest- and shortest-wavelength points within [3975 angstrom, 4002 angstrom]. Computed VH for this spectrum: -1.3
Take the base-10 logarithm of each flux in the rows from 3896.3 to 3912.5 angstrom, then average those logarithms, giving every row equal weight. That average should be 0.403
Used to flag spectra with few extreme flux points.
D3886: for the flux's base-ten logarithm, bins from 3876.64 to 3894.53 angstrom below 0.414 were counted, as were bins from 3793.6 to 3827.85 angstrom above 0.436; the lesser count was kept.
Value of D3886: 9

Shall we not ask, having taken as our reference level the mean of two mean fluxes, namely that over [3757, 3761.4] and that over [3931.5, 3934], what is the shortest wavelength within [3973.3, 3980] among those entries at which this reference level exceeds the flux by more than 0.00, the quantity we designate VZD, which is 3973.79 angstrom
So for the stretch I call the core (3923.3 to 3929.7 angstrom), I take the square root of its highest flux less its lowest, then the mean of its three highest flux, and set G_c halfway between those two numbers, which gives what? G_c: 1.80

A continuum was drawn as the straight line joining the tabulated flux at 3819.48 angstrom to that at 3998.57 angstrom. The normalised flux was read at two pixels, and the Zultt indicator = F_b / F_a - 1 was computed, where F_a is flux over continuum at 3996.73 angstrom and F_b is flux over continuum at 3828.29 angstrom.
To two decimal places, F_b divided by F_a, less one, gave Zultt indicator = -0.14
